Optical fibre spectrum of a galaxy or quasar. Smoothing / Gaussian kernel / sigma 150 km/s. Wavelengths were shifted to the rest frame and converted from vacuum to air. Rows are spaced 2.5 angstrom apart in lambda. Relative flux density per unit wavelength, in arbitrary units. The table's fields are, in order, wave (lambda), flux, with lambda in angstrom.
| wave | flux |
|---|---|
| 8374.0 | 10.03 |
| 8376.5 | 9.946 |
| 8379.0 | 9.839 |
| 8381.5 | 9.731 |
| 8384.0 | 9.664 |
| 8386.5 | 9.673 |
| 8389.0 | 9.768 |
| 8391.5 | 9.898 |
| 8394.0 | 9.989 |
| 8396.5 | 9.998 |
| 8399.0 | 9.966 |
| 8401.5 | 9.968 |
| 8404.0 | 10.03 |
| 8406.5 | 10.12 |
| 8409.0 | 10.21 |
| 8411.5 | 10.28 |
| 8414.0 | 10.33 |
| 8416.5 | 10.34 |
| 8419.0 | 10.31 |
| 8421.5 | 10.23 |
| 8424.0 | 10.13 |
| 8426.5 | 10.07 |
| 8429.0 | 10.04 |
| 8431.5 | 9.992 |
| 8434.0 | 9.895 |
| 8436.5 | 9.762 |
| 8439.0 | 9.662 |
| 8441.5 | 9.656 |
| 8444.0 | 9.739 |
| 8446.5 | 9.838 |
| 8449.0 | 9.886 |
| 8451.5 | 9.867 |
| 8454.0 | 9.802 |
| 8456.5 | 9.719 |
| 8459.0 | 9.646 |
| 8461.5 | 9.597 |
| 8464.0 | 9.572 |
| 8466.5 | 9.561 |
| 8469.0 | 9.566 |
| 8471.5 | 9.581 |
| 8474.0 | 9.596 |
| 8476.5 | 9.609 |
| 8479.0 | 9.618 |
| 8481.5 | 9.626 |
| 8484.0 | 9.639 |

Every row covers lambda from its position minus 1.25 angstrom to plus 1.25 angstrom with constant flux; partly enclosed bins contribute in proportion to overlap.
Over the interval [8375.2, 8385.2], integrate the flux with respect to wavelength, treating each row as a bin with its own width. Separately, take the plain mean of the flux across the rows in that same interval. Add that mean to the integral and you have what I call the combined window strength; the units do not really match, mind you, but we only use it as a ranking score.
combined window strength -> 108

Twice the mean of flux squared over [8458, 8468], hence 184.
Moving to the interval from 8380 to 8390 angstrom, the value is 189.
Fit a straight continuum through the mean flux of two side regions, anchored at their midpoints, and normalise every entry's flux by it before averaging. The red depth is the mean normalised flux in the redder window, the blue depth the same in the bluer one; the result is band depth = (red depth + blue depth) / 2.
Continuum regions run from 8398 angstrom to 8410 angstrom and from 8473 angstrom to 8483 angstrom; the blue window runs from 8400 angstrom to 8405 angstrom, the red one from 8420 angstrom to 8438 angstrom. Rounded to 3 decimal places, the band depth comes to 1.002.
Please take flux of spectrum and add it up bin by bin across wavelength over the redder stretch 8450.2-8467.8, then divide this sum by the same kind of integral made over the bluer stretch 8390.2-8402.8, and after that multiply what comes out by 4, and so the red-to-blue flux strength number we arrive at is 5.4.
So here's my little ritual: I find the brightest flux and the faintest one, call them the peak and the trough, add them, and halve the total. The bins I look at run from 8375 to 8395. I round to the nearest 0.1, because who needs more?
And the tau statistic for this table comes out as 9.8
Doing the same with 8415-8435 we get 10.1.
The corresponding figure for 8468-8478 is 9.6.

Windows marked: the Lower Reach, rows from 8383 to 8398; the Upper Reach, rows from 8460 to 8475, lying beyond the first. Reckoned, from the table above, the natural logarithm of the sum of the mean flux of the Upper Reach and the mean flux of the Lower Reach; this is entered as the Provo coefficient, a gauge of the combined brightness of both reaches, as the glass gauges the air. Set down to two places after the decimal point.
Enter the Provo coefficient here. 2.97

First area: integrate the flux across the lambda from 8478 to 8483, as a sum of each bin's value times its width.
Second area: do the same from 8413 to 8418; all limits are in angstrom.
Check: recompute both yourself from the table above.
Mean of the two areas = 49.9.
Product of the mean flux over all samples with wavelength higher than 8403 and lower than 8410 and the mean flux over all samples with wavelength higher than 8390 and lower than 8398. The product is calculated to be 101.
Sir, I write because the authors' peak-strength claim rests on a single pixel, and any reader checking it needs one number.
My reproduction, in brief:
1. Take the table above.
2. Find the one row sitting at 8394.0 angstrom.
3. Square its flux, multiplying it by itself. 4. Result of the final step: 100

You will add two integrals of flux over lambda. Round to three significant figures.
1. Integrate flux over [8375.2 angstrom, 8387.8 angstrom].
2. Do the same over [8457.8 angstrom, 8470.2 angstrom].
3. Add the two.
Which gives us 242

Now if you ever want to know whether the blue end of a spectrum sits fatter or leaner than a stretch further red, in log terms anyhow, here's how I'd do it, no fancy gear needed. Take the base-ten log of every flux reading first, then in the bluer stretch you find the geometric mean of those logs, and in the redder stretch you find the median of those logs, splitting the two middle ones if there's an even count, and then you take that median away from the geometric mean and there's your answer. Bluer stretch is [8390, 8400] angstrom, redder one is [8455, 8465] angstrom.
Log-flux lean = 0.015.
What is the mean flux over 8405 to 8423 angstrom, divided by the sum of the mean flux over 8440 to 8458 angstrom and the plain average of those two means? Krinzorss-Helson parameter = 0.518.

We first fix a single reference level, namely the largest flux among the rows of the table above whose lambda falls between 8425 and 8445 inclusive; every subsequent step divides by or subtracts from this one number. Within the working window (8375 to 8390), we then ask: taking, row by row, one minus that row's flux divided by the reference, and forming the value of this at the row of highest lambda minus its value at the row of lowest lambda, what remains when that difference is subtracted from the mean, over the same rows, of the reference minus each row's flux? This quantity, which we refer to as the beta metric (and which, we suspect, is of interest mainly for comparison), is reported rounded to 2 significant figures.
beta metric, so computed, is 0.28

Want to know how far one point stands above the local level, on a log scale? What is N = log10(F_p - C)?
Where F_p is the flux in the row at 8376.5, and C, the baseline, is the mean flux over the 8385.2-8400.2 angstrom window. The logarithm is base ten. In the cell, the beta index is -1.2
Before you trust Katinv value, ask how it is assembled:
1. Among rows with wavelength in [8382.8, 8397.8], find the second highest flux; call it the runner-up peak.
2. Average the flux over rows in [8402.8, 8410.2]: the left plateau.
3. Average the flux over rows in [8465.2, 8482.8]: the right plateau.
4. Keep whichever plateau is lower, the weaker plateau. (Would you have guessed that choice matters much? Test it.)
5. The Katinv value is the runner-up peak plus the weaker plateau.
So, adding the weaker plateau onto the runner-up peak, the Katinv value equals 19.6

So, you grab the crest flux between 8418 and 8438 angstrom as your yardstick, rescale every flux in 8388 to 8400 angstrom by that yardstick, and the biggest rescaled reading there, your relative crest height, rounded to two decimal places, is 0.97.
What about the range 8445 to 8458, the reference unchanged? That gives 0.96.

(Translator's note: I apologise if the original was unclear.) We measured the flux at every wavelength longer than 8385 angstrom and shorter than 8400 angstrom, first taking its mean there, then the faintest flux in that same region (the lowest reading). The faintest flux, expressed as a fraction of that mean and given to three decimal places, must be 0.979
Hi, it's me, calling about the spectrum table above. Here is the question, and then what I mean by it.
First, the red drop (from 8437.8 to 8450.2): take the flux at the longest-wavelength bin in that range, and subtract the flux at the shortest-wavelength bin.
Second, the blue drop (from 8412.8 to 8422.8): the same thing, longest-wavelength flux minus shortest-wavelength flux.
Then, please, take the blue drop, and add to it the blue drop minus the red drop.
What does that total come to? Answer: -0.4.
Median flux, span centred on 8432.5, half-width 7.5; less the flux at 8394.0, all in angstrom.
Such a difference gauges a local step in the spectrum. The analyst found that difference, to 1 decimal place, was 0.0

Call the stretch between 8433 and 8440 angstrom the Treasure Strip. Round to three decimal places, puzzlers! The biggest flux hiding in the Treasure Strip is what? 9.895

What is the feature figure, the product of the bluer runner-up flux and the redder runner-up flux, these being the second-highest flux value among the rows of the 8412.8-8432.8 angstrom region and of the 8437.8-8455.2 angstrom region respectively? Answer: 102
